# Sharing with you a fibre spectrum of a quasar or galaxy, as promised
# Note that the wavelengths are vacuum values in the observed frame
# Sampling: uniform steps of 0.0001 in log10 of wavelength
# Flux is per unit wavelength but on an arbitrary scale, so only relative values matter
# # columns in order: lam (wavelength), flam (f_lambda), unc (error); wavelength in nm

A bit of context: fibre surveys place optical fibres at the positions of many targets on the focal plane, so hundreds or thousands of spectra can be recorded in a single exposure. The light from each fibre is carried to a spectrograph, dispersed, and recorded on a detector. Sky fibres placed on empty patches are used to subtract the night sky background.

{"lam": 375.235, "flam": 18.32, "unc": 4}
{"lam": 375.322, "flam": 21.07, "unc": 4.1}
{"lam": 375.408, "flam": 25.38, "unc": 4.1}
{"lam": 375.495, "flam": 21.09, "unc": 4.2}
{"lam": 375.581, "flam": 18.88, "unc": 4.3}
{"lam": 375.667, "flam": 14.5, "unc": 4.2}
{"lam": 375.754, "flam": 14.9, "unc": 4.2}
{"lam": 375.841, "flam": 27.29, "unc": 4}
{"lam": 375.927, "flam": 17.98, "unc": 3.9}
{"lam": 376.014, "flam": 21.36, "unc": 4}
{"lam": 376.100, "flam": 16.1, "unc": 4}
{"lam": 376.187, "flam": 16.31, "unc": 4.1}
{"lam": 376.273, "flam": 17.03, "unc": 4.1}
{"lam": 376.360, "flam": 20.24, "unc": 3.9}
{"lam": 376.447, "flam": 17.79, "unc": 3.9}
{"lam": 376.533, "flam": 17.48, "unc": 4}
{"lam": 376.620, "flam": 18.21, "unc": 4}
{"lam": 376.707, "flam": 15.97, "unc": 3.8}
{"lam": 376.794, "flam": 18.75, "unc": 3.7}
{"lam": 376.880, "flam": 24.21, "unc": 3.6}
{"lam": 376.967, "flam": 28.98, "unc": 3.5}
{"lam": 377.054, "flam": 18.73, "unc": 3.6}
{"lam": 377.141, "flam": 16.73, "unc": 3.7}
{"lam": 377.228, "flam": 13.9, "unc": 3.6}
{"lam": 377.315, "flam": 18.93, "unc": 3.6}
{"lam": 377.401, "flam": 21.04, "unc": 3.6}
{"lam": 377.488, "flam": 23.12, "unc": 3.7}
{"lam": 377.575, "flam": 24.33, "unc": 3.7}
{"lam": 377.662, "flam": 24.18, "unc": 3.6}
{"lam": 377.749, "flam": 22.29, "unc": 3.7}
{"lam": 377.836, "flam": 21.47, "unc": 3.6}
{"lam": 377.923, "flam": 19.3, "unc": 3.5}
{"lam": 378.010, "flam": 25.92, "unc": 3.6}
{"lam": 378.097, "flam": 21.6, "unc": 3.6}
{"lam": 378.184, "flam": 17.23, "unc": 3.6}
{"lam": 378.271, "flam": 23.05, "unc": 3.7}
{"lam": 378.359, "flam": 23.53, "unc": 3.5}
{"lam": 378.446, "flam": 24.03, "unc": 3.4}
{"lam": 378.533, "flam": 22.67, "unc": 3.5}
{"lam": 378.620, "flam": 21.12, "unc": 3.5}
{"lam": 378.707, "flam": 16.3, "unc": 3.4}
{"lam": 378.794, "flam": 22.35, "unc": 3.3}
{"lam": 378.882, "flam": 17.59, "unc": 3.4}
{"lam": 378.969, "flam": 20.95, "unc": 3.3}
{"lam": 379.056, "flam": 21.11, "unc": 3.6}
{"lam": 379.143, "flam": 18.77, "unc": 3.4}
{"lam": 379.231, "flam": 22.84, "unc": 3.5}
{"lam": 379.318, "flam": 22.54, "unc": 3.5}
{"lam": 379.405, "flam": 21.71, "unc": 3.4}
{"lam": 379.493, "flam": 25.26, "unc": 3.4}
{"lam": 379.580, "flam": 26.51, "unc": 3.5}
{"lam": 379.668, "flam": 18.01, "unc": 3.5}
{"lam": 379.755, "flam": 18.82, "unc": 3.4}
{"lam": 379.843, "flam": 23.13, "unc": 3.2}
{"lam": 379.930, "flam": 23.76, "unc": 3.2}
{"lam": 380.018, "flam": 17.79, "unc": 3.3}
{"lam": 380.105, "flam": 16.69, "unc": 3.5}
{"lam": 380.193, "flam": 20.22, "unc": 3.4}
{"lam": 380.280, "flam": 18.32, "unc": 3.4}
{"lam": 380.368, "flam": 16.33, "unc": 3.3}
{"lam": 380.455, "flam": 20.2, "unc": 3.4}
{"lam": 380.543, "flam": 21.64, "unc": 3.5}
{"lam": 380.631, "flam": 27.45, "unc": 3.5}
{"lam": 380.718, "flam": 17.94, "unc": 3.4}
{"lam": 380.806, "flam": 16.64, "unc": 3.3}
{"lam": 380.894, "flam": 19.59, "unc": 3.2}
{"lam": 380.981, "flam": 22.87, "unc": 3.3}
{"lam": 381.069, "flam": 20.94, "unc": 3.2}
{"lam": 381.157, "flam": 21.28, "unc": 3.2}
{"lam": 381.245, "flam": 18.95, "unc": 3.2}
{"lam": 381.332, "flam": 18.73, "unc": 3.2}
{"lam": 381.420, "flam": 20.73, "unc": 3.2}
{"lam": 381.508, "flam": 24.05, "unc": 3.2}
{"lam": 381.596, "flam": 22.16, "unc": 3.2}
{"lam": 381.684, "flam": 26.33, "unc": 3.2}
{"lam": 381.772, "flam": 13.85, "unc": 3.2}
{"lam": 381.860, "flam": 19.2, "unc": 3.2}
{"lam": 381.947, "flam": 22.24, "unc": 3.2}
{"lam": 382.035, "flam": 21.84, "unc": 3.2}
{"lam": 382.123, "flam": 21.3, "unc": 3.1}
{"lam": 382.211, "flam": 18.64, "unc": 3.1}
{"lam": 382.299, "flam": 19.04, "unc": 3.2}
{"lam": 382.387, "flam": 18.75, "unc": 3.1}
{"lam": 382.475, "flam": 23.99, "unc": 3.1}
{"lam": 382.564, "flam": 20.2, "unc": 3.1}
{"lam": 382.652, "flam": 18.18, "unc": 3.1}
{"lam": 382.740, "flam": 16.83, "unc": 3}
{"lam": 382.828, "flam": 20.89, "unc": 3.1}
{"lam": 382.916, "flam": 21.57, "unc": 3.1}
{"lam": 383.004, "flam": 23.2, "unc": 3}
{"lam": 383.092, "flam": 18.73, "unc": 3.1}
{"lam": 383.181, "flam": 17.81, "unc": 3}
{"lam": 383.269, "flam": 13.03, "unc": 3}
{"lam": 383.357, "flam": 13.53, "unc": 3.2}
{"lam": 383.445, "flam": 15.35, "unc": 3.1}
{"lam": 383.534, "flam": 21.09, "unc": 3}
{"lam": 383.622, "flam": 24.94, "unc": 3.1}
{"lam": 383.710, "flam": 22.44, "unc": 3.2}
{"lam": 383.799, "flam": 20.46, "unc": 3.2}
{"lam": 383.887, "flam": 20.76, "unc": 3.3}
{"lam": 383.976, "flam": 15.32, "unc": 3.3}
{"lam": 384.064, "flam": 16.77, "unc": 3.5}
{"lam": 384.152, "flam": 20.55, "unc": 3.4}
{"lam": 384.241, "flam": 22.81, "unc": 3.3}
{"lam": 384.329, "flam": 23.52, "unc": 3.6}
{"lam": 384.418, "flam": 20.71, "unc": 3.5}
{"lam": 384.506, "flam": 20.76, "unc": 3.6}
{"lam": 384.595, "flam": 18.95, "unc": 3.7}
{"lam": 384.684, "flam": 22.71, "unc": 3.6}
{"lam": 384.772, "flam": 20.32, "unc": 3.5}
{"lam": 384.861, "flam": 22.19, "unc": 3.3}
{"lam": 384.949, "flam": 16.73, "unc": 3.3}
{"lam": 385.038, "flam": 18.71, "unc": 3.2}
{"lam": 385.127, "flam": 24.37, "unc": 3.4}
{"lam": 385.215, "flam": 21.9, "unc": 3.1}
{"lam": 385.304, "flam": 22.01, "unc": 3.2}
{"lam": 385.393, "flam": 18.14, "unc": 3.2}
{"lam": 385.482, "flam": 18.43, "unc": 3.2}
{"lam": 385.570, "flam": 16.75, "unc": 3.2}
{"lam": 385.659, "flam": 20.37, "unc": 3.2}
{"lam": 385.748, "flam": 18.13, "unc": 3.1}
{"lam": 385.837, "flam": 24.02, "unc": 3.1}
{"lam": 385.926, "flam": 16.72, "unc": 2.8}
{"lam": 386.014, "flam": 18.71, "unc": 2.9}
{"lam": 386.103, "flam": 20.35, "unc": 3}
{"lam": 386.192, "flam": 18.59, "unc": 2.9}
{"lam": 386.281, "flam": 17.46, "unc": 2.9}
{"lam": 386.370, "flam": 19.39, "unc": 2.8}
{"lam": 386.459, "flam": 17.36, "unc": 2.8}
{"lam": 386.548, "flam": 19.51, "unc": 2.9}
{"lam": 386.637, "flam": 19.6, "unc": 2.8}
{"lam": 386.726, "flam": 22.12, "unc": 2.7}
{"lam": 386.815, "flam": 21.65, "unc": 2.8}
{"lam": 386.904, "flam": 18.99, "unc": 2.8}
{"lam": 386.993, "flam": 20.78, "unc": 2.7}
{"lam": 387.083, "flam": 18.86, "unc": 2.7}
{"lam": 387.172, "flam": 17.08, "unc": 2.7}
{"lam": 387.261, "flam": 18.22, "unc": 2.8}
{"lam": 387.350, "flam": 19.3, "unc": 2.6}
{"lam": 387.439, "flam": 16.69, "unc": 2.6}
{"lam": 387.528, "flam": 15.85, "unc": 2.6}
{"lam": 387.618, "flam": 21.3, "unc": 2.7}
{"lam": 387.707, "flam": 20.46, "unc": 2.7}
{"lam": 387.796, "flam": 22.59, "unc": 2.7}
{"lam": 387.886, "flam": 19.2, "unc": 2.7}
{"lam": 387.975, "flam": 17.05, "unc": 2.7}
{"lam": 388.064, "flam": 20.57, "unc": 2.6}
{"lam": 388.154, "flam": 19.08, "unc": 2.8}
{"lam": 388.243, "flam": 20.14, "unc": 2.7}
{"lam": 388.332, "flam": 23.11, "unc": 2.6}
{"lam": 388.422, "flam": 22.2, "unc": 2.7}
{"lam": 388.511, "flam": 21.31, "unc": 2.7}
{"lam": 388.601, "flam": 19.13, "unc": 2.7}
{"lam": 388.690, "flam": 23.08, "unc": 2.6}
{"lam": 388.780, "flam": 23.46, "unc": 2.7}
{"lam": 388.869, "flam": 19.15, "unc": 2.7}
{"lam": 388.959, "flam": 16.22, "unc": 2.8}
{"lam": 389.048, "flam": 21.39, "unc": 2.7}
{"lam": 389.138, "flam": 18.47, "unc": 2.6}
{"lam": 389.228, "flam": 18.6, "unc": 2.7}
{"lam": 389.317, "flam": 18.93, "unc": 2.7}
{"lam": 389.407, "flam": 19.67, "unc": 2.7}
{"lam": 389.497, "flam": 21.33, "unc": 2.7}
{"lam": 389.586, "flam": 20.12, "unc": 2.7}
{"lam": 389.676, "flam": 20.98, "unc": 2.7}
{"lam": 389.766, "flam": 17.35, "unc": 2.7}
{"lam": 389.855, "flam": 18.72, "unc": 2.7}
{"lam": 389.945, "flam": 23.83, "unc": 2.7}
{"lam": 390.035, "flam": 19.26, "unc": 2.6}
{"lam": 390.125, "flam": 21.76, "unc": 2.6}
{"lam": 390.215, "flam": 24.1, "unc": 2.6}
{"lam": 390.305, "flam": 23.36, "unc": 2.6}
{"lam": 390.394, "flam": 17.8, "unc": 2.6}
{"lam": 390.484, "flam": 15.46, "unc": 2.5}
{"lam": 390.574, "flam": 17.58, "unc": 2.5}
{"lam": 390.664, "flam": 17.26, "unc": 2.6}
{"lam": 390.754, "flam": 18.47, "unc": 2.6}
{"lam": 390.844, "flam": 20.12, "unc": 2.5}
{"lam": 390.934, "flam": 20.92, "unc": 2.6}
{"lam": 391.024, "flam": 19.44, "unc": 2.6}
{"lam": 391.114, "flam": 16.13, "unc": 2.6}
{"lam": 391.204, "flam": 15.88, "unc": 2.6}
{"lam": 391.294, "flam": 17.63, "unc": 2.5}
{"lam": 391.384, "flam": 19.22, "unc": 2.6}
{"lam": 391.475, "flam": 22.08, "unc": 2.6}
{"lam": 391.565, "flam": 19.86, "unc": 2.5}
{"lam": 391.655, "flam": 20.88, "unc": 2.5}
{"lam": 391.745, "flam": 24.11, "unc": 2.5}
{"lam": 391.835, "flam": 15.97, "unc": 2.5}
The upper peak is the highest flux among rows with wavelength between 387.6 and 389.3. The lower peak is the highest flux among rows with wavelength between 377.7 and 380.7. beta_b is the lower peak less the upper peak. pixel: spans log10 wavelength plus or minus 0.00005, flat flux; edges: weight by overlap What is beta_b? 4.0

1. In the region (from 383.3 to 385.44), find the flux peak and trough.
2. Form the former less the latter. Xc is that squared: 130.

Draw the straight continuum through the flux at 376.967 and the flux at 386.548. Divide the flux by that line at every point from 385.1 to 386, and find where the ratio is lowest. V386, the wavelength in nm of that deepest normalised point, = 385.570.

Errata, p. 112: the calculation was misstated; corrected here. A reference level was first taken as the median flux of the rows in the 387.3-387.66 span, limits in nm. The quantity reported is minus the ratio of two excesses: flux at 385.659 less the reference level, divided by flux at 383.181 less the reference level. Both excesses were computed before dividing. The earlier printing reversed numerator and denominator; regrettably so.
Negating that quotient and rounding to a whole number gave 13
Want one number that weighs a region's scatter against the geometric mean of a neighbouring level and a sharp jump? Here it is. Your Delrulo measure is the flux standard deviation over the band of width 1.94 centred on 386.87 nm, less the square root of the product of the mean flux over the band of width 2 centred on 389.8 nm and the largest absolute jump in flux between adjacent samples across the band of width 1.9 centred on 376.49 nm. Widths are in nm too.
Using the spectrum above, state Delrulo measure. -14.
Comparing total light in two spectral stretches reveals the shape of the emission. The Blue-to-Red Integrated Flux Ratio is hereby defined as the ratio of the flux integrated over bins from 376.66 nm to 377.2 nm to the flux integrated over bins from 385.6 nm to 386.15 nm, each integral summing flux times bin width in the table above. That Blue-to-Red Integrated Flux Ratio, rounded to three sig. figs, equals 1.02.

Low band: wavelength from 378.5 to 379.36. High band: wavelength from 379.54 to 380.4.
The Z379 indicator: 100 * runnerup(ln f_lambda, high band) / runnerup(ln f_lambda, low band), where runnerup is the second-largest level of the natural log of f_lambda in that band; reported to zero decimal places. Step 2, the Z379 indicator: 102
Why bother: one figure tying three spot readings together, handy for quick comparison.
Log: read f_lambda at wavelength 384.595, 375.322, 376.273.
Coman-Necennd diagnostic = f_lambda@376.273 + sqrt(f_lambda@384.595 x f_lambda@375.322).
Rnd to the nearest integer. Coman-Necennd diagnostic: 37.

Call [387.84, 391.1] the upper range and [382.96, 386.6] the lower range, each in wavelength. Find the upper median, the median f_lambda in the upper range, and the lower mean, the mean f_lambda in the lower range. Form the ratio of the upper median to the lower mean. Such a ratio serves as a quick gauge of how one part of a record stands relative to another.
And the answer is 0.998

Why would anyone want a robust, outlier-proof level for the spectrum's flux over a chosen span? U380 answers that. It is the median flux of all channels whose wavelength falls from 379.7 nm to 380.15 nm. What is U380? 19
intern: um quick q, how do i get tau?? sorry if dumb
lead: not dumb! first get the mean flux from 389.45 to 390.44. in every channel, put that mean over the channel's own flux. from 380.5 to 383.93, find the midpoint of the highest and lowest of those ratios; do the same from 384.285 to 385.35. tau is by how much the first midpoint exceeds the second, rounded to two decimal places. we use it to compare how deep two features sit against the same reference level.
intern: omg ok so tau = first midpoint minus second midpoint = 0.13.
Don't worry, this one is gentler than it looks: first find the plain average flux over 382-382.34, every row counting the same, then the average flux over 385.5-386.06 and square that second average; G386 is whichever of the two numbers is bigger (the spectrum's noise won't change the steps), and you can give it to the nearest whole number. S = 365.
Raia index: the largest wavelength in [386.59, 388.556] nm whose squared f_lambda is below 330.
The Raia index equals 387.975 nm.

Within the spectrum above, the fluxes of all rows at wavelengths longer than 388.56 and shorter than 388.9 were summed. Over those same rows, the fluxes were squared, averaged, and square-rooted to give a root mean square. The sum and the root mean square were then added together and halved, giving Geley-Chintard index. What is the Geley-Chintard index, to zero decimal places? 53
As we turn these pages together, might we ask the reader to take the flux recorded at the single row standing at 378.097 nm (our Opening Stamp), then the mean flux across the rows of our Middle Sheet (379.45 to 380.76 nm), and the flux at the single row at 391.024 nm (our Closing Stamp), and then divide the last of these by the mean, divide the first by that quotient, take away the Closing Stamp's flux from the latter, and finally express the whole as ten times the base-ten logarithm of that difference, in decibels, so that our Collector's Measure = 5.7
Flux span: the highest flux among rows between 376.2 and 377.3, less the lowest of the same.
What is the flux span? 15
